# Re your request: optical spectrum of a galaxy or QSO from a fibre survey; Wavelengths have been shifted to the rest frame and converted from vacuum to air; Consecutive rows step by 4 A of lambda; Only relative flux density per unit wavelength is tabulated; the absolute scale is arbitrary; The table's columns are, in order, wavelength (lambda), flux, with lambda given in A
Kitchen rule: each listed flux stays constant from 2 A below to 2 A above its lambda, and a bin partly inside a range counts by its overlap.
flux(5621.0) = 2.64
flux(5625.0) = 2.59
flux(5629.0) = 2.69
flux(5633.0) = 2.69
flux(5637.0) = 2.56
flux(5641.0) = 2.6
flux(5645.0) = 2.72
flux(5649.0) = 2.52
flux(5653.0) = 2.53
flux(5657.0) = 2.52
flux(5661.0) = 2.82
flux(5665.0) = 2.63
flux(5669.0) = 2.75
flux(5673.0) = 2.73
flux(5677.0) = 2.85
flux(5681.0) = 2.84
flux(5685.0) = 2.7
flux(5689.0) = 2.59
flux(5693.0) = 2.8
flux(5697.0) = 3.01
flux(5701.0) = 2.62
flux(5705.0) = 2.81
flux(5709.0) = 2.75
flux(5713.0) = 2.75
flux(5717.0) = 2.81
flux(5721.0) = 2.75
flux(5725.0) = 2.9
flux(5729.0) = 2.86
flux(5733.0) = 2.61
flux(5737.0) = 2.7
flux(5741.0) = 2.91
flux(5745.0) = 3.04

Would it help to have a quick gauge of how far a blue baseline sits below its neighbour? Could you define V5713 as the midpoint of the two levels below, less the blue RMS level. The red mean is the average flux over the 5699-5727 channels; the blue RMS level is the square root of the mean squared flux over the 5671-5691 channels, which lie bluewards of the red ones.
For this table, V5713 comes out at 0.013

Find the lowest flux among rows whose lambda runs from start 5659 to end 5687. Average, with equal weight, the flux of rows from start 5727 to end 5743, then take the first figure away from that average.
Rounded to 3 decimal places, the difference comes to 0.140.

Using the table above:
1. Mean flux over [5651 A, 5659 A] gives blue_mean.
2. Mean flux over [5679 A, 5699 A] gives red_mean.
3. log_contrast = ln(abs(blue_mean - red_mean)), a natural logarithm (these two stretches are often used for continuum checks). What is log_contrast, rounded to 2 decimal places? -1.34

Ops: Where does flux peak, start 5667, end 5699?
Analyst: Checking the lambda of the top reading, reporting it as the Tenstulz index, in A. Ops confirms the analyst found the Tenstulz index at 5697.0 A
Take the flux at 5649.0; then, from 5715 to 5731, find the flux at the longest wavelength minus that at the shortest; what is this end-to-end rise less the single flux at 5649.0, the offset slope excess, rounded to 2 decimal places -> -2.47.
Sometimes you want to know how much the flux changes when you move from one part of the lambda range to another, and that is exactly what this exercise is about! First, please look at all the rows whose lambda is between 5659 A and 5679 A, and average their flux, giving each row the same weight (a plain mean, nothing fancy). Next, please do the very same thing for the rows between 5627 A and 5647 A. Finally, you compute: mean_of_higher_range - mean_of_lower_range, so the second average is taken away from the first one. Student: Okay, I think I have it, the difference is 0.10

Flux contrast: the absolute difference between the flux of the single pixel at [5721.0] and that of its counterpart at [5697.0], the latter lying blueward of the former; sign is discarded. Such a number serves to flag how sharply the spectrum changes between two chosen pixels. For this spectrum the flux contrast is 0.26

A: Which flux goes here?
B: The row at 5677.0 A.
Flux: 2.85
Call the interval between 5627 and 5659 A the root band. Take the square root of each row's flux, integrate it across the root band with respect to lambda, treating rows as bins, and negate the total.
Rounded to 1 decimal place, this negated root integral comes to -51.6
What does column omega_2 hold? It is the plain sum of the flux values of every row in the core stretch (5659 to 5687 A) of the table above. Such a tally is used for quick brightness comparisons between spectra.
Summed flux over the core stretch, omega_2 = 19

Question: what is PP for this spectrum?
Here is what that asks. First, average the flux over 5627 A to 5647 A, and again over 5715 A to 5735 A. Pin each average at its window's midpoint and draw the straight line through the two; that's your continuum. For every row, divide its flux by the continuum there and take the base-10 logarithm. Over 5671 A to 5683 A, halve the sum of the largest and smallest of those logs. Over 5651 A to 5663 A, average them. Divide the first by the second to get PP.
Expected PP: -1.2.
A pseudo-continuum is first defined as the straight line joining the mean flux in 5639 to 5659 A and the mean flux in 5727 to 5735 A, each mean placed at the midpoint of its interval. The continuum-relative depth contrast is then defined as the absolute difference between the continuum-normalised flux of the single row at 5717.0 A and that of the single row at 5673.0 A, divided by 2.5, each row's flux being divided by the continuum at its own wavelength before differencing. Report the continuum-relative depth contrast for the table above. 0.001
